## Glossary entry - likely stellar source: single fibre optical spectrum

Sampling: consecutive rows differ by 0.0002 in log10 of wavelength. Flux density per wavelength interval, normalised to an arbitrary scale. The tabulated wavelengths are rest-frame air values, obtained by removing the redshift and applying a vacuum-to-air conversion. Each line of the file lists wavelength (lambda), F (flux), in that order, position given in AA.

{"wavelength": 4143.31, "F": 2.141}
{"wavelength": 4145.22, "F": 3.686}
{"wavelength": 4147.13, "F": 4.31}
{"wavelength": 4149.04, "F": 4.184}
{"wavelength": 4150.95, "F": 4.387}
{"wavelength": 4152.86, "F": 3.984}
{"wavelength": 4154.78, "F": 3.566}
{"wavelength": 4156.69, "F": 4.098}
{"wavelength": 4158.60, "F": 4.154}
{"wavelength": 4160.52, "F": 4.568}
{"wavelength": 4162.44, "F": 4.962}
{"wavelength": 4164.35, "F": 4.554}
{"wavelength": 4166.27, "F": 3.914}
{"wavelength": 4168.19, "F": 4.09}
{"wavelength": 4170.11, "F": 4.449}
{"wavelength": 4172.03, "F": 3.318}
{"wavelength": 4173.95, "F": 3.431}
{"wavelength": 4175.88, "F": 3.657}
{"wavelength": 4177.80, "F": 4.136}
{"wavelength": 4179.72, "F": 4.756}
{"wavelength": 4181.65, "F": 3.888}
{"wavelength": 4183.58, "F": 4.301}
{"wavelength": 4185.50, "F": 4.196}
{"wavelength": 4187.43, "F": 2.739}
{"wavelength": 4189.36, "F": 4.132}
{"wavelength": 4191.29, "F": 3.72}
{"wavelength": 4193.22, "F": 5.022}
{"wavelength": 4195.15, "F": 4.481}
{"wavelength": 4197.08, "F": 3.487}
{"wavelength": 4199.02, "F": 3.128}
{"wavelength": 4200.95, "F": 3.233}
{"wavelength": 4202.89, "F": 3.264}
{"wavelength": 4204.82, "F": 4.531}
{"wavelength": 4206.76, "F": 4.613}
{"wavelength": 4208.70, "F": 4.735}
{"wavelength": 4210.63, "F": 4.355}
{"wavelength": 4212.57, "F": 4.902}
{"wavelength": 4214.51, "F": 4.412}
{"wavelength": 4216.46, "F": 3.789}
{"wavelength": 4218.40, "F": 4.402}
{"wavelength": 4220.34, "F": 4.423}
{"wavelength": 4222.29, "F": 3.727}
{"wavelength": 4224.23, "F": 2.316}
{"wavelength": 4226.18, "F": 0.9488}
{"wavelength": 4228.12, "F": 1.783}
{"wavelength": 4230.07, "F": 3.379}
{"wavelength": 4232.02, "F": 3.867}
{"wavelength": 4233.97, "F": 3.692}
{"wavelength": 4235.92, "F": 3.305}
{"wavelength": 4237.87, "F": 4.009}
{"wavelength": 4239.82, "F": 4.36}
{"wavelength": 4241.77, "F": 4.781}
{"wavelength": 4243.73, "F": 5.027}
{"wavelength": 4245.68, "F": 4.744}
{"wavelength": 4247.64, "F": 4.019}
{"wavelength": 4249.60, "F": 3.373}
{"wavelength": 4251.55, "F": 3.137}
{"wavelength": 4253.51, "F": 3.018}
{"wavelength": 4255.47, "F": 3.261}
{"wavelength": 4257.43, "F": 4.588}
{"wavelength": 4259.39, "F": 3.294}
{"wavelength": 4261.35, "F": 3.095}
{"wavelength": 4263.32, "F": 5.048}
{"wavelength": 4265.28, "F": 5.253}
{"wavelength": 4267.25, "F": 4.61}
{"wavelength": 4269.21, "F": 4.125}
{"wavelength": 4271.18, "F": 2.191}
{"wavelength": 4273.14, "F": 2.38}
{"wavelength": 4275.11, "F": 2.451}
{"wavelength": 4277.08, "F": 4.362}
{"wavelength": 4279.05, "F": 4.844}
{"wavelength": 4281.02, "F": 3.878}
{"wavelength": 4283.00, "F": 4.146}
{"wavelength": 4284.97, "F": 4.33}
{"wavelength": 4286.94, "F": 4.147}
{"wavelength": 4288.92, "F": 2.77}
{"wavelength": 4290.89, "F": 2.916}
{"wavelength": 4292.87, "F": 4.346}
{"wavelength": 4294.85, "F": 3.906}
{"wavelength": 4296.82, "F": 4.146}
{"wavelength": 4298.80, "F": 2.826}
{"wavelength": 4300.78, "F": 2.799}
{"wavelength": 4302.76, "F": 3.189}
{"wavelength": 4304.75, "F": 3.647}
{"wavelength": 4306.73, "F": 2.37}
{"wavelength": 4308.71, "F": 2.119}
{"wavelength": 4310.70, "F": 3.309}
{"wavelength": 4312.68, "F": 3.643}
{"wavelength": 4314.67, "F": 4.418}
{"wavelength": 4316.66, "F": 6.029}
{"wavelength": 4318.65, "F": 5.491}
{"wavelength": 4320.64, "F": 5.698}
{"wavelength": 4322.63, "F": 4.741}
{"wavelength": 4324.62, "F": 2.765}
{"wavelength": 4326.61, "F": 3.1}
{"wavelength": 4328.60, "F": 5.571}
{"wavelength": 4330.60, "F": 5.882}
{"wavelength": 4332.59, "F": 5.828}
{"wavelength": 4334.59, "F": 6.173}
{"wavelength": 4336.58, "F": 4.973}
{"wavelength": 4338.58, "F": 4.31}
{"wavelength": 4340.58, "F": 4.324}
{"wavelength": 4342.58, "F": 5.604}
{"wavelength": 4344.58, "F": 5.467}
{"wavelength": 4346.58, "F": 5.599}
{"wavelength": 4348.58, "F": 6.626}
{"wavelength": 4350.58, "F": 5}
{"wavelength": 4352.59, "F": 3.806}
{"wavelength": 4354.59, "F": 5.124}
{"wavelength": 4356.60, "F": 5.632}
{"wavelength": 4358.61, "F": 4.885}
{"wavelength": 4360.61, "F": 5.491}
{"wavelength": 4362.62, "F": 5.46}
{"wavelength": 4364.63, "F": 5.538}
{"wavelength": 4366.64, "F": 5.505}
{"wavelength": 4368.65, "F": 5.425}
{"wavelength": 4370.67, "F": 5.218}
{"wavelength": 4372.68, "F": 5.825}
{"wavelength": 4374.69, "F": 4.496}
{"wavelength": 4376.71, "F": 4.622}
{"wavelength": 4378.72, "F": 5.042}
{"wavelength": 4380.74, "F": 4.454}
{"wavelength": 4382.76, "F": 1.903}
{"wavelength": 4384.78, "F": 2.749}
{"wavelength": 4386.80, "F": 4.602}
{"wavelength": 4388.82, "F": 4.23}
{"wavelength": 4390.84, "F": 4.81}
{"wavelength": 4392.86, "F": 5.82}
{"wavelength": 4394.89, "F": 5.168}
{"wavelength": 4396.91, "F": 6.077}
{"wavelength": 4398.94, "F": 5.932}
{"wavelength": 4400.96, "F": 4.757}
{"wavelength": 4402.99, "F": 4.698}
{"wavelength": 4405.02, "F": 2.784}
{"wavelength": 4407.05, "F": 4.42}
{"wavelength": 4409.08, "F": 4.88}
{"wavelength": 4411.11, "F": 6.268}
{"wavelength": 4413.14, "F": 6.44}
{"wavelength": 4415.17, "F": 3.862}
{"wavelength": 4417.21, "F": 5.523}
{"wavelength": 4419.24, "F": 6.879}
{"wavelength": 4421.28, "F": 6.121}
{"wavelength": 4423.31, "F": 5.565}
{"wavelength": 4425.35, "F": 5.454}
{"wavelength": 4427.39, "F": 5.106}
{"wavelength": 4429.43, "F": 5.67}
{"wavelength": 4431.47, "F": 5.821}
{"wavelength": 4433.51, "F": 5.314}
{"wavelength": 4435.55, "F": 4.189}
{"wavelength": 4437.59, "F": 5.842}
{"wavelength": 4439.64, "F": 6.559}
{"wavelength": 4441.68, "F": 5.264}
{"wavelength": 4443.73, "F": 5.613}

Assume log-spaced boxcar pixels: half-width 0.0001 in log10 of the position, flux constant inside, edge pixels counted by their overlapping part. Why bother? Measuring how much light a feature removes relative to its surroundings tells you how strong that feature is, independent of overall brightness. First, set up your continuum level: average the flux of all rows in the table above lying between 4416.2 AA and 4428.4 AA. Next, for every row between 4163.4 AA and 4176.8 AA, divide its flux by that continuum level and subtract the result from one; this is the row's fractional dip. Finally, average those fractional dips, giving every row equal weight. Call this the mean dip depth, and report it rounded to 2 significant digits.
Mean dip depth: 0.32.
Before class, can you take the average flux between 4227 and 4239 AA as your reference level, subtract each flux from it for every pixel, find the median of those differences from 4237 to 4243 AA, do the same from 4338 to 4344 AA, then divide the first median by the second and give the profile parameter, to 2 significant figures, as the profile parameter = 1.0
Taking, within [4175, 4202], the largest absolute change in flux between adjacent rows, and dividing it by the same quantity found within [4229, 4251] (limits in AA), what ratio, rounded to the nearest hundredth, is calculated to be 2.01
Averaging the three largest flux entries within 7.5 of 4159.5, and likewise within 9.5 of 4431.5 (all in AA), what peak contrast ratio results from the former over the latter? 0.77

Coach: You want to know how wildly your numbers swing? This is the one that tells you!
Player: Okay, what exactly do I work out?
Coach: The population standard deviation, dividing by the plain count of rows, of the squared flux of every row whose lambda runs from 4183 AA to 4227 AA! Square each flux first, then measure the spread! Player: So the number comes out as 6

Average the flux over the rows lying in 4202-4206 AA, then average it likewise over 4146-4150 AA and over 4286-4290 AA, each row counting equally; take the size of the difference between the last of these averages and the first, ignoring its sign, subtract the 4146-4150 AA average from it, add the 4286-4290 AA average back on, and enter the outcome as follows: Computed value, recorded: -0.3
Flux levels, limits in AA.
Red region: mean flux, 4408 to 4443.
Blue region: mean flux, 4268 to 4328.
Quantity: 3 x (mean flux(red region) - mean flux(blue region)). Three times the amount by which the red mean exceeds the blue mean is 5.6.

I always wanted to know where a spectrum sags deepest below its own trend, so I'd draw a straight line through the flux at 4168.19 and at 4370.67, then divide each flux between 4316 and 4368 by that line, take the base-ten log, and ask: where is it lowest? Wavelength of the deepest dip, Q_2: 4324.62 AA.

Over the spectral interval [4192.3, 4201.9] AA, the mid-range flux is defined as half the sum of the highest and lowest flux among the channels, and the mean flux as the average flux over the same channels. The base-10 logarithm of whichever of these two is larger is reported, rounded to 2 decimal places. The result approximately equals 0.61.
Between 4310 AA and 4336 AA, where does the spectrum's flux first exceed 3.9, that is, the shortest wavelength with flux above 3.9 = 4314.67 AA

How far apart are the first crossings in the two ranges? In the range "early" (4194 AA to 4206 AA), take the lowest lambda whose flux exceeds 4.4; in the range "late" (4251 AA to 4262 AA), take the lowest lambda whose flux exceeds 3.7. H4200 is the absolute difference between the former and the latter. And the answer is 62.3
